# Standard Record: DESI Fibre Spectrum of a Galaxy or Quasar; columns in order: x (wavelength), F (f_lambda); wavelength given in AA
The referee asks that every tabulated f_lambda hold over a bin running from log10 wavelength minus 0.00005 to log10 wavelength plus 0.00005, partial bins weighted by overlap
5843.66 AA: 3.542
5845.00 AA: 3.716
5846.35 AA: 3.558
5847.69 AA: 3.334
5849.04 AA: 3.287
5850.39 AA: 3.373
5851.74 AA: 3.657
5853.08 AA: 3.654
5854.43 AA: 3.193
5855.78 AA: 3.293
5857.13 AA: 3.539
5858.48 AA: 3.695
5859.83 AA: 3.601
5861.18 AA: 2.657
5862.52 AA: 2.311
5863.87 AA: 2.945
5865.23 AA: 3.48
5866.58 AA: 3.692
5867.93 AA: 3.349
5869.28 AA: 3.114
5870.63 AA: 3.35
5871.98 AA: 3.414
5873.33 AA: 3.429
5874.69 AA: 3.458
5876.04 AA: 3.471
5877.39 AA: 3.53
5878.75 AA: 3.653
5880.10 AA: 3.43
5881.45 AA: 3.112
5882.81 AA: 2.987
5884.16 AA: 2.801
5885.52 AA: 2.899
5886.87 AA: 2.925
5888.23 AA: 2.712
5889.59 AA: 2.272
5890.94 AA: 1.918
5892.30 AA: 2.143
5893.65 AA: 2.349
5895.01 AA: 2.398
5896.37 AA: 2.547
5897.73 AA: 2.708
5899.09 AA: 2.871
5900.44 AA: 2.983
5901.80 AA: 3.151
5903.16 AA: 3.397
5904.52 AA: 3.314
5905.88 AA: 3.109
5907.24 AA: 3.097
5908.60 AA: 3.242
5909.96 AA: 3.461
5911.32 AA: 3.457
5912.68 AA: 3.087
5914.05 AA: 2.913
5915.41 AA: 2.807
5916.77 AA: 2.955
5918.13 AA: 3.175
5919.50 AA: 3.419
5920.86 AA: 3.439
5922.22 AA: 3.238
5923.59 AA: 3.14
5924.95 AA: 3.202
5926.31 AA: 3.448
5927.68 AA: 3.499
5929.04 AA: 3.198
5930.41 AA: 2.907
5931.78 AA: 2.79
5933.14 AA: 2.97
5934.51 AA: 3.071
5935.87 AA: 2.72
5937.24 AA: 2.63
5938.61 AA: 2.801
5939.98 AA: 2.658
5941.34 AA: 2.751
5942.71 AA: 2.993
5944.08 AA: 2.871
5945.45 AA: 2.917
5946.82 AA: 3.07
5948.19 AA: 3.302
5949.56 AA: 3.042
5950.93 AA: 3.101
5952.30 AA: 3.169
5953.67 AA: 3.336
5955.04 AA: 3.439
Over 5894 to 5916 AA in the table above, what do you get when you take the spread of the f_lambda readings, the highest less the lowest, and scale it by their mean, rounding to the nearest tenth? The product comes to 3.2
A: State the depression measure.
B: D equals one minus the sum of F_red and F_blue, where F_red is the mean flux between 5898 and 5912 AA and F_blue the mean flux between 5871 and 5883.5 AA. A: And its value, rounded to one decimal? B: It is -5.6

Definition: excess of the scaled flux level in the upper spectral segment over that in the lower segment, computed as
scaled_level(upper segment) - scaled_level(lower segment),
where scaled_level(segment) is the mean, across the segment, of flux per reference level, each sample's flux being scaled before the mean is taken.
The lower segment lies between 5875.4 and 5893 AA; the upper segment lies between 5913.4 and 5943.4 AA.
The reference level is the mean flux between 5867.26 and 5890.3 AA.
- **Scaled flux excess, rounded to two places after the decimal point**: 0.04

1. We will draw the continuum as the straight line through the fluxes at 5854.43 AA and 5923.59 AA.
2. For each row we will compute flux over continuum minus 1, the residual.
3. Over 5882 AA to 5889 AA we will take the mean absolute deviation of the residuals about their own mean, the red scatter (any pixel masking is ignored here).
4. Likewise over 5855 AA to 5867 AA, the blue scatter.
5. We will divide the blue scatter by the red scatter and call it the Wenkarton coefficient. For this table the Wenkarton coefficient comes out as 4.7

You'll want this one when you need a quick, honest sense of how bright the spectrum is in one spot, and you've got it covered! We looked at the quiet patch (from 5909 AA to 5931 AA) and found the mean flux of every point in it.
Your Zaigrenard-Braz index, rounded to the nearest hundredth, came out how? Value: 3.21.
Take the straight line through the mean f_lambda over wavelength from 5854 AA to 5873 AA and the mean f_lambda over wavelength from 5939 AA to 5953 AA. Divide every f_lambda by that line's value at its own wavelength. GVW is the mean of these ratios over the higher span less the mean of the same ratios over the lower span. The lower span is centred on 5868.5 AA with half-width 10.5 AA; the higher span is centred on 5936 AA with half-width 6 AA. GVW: -0.09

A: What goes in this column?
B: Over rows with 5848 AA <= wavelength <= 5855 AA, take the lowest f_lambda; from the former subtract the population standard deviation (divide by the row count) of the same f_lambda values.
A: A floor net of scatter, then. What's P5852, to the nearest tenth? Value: 3.0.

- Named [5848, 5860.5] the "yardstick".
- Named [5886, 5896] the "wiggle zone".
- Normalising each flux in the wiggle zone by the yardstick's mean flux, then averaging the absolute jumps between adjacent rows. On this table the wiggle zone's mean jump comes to 0.071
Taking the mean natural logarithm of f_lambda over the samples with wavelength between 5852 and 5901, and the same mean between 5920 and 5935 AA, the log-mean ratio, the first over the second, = 0.96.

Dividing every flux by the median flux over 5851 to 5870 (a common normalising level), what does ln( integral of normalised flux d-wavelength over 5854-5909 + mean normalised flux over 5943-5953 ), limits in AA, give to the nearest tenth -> 3.9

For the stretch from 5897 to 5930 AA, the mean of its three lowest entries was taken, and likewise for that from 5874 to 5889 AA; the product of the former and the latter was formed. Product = 7.84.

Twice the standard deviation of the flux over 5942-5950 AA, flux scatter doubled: 0.3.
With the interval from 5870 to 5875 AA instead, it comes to 0.1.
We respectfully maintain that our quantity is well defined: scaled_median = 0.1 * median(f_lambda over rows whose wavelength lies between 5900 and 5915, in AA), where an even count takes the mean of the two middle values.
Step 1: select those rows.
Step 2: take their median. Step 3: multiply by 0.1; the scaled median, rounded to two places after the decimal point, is 0.32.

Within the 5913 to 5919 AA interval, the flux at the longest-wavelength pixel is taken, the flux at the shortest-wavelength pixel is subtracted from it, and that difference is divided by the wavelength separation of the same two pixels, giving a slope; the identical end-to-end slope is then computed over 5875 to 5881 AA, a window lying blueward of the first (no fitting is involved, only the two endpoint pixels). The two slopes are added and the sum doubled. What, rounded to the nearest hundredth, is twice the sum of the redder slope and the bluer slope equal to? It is 0.11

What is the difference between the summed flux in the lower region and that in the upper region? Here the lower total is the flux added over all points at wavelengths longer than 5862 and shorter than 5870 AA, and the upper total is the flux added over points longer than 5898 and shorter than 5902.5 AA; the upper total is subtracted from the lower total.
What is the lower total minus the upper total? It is 10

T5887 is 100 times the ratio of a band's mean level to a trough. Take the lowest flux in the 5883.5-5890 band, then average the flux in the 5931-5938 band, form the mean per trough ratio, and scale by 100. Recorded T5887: 125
